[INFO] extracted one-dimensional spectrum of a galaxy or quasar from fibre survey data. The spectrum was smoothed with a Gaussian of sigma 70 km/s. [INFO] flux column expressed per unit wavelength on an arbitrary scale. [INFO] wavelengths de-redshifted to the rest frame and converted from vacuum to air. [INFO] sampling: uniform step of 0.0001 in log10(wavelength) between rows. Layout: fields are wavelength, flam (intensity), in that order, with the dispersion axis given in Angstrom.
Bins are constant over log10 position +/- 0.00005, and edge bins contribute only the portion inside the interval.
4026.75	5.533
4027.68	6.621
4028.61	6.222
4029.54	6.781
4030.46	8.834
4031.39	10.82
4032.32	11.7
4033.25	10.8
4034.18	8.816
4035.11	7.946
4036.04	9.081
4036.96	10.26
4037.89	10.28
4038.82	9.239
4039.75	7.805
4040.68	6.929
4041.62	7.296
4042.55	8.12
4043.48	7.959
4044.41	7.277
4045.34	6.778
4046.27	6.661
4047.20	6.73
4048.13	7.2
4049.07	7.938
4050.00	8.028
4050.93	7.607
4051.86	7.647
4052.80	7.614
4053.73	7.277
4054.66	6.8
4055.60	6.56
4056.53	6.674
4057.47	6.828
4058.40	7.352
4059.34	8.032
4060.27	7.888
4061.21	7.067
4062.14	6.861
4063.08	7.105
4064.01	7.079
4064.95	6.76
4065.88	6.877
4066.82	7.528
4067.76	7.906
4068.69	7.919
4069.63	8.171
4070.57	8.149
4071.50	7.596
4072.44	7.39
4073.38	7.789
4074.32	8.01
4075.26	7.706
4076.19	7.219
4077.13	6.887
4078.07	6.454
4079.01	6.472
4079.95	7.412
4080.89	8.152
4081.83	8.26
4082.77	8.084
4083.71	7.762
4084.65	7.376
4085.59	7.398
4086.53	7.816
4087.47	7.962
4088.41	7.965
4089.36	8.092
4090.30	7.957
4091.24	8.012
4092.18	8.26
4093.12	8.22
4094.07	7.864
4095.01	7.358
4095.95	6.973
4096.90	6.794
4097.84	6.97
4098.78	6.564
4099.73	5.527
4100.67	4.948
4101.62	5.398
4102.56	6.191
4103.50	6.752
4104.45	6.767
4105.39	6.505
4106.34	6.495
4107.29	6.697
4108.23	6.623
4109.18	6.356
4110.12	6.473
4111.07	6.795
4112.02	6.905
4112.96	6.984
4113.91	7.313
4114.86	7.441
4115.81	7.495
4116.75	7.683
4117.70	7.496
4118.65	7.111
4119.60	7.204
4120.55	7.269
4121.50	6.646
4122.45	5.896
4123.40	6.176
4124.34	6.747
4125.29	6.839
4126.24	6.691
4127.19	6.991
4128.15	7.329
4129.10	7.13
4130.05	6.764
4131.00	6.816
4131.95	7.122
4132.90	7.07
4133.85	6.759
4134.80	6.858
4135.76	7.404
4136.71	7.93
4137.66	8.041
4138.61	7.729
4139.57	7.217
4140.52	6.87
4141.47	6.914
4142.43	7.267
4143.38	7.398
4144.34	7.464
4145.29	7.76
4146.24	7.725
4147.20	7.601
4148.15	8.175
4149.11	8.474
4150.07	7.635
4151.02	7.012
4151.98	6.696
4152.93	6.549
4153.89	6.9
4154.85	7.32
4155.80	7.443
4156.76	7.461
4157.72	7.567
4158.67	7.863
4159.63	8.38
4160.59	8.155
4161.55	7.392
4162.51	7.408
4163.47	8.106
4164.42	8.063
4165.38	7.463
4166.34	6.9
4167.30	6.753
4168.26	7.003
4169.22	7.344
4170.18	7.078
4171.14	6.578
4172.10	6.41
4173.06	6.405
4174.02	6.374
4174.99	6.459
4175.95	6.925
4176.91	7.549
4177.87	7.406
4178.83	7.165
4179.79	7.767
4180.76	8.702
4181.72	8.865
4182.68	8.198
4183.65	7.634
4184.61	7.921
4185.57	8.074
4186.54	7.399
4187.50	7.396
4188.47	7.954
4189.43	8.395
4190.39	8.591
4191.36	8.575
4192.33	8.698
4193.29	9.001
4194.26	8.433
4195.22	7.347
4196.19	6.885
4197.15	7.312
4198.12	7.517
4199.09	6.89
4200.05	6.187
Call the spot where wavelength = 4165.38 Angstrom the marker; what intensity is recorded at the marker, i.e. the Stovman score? 7.463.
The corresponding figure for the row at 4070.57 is 8.149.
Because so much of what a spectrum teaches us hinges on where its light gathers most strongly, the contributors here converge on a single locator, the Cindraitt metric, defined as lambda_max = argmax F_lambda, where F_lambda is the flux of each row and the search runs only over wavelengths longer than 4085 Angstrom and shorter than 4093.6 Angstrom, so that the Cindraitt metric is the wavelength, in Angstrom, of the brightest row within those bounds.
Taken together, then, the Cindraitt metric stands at 4092.18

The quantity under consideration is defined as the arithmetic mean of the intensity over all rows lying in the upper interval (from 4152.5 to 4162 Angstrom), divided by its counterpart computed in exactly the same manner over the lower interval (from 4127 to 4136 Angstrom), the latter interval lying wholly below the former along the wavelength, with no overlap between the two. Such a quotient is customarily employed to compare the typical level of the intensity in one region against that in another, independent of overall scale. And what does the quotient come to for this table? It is 1.07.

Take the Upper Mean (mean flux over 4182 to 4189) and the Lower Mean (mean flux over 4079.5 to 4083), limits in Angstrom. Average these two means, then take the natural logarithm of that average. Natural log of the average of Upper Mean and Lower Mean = 2.07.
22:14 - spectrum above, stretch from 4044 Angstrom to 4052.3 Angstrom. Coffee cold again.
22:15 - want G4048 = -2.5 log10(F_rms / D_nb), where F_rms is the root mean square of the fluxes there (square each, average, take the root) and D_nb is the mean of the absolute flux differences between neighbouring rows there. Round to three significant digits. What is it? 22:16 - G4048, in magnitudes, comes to -3.45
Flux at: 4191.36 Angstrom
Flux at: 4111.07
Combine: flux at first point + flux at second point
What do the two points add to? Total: 15.4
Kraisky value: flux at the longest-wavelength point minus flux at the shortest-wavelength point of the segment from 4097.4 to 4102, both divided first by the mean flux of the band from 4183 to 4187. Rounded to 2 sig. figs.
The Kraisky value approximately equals -0.20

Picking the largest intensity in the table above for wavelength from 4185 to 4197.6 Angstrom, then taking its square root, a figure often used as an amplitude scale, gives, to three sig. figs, 3.00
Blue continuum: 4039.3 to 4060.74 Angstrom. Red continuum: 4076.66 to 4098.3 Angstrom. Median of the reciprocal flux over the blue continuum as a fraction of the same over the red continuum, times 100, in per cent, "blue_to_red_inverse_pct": 107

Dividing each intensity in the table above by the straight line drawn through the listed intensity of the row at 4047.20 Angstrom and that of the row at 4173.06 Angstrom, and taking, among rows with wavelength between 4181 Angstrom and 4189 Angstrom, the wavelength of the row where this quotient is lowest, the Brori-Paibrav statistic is 4187.50 Angstrom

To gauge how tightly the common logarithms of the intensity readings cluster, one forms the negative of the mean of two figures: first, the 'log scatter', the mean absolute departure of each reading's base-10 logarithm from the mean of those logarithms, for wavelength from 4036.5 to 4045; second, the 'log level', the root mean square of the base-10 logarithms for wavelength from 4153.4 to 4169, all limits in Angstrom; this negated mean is -0.4639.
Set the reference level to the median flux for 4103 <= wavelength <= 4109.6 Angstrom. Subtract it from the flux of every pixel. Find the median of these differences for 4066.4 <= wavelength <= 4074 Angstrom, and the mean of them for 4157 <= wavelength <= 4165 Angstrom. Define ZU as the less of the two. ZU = 1.2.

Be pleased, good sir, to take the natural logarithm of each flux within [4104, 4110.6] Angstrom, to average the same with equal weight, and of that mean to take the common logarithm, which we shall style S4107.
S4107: 0.274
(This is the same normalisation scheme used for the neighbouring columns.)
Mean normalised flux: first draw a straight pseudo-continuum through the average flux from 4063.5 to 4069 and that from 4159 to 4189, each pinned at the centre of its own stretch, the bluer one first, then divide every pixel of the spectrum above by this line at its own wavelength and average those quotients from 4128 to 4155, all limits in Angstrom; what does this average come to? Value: 0.98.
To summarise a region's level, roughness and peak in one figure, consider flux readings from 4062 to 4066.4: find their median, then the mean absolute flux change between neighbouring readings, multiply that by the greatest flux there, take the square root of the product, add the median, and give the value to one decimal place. 8.0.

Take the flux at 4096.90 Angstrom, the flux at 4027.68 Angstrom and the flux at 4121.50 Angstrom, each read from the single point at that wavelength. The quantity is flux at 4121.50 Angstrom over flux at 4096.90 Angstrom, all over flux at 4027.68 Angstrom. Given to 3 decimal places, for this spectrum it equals 0.148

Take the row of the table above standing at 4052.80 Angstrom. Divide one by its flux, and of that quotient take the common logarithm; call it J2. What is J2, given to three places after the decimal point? -0.882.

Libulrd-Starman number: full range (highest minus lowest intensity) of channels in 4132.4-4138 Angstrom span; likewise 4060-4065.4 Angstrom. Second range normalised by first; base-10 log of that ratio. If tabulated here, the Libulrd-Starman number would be -0.1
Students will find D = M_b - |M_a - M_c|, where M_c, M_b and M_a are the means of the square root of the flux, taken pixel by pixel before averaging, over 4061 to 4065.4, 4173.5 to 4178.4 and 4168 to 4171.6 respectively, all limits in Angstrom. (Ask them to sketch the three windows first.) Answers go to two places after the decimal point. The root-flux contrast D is 2.63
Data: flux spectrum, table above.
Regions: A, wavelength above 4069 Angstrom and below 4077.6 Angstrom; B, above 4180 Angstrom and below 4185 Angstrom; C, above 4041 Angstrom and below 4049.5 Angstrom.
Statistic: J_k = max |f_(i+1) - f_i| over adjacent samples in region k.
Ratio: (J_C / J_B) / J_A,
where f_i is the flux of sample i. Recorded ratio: 2.2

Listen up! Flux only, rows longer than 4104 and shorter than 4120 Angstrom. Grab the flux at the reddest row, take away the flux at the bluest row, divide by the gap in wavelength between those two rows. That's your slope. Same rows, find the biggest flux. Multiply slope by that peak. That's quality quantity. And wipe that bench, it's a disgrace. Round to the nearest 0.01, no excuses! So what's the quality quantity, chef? 0.22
